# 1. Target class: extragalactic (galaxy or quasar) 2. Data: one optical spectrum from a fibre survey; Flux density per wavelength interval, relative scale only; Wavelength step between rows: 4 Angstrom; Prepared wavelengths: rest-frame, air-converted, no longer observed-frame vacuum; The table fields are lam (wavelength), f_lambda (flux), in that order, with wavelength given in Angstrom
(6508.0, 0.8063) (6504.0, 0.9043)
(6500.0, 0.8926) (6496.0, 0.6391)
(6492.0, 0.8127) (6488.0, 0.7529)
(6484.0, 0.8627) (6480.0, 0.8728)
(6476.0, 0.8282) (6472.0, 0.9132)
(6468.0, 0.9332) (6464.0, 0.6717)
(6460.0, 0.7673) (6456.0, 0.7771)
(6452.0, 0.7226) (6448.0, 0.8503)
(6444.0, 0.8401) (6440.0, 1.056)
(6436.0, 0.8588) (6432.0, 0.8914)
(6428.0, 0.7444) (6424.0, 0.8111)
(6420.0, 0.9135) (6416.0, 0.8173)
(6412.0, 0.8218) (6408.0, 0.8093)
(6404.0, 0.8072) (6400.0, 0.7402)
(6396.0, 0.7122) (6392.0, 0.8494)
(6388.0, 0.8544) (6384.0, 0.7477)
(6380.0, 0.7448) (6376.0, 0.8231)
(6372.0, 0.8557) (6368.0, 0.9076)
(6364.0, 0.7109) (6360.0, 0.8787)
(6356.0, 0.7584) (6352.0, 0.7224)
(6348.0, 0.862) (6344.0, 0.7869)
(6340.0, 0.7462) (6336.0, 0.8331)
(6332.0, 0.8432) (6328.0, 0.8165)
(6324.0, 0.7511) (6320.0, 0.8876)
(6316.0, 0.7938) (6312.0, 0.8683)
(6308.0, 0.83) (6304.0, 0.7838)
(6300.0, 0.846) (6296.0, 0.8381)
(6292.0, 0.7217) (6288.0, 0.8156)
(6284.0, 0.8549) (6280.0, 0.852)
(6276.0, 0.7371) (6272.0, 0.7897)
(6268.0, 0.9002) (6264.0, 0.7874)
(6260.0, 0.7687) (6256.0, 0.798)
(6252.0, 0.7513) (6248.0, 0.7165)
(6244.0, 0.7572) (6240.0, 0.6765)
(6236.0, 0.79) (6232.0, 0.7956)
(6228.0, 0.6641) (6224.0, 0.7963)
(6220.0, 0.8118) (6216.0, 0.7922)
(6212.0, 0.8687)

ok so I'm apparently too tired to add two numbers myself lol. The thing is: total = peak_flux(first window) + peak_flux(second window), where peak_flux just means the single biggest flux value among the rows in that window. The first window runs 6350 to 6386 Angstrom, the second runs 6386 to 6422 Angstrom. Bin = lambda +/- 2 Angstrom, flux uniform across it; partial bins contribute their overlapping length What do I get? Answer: 1.82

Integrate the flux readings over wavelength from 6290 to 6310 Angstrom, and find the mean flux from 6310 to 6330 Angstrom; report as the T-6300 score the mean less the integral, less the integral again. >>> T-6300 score -31.3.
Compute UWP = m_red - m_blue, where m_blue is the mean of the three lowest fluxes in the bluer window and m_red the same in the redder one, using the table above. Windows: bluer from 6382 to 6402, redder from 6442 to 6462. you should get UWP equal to 0.022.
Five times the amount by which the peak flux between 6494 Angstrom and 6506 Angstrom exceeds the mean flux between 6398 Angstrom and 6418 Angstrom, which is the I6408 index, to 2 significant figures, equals 0.53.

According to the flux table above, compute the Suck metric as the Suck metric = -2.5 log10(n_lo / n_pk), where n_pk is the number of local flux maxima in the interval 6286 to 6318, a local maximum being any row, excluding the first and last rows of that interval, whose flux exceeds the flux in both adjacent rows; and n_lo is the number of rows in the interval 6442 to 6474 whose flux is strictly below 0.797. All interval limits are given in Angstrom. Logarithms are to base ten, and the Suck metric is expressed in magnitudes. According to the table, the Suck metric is -0.8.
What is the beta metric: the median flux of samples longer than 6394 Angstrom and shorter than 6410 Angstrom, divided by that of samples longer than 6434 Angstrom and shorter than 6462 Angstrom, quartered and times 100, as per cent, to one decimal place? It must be 23.0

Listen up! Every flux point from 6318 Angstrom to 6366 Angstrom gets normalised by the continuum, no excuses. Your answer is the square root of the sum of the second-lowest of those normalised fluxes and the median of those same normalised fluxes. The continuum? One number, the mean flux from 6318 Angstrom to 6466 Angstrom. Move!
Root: 1.37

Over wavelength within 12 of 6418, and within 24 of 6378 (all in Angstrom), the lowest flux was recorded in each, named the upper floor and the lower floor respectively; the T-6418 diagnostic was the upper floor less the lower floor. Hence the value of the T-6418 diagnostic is 0.03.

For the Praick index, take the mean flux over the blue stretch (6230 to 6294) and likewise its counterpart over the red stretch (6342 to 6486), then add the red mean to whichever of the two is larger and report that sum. 1.64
